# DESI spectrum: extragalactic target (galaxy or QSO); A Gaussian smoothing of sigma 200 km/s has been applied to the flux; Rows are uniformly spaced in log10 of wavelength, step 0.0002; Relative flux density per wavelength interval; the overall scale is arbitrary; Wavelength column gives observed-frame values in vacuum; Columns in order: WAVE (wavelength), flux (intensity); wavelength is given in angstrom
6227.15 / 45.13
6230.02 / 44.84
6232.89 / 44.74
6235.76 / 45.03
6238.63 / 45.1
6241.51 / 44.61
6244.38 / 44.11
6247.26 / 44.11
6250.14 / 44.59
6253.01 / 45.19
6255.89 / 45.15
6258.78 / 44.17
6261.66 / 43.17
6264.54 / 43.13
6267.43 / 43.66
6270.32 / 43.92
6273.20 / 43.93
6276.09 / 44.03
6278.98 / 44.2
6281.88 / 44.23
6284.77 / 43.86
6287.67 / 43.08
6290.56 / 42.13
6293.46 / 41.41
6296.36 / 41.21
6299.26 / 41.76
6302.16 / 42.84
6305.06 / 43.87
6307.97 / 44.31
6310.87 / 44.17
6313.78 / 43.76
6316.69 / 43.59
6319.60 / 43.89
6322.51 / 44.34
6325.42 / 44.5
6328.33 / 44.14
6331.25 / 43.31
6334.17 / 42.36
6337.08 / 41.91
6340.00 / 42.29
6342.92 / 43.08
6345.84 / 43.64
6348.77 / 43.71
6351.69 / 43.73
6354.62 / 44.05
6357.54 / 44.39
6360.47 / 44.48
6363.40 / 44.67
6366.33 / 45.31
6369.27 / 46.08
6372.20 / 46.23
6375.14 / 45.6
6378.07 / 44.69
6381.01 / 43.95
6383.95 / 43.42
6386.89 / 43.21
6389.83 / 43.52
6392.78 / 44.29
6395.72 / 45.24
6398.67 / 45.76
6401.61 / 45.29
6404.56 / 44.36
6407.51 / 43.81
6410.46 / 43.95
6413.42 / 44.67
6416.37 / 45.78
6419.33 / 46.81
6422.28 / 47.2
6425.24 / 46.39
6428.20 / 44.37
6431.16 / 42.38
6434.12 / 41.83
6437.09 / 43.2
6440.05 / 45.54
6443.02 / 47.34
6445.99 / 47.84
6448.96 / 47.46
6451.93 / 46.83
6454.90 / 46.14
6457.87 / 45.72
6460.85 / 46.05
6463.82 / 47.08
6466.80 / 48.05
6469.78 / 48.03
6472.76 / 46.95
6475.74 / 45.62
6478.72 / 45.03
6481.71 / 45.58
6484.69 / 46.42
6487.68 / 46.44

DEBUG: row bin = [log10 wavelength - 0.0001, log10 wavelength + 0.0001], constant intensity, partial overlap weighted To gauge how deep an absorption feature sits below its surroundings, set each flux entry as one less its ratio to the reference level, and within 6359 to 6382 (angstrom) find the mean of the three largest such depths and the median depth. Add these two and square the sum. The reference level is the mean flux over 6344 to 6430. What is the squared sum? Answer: 0.0000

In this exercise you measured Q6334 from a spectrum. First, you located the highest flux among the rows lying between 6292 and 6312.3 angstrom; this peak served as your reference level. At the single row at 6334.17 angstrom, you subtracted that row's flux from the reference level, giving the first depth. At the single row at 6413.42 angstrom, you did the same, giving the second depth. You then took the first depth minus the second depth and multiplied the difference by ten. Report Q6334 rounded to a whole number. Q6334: 23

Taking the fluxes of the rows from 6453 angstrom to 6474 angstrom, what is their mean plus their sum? 375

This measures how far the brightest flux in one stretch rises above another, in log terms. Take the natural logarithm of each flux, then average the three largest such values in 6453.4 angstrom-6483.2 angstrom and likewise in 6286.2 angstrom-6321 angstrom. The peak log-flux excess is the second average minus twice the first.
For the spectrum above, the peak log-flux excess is -3.94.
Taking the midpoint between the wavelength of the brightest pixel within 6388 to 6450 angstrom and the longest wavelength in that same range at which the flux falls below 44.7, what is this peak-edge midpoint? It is 6441.5 angstrom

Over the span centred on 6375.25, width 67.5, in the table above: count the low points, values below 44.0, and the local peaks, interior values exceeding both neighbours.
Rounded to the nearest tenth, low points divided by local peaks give 4.5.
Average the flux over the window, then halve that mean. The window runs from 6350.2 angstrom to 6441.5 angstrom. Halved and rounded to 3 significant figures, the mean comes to 22.3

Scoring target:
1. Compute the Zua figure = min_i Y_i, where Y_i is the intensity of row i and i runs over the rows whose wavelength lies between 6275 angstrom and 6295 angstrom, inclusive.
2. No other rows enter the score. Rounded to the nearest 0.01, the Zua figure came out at 41.41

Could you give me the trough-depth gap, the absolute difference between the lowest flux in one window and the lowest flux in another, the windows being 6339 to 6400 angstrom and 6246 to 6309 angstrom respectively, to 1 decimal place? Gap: 1.1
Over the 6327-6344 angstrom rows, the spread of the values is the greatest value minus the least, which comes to 2.2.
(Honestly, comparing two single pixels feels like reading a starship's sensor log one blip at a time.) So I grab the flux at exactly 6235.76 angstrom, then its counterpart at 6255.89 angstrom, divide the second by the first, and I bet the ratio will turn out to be 1.003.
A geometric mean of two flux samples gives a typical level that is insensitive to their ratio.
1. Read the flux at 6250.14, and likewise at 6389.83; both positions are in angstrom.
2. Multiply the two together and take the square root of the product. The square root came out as 44.1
